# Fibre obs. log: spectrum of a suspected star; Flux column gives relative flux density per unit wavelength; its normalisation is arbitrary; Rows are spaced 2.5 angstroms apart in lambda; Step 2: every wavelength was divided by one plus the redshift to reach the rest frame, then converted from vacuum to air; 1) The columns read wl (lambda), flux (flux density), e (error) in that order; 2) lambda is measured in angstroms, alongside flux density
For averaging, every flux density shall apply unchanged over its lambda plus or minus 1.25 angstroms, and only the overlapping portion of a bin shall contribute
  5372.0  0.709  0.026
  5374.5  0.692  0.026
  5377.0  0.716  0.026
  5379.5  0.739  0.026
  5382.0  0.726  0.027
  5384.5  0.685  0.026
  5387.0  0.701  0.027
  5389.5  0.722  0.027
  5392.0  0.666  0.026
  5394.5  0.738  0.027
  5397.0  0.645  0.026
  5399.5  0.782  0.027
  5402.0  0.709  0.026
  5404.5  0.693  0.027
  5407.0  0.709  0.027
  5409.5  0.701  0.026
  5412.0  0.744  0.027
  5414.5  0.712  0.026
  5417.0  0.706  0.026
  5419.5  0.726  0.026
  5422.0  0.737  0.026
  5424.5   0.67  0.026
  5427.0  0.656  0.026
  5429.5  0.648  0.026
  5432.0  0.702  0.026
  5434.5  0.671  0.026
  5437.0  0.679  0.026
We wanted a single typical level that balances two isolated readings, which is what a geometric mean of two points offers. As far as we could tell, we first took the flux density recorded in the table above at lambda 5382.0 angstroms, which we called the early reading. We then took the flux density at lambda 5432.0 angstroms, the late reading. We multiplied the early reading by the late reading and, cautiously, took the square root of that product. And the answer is 0.714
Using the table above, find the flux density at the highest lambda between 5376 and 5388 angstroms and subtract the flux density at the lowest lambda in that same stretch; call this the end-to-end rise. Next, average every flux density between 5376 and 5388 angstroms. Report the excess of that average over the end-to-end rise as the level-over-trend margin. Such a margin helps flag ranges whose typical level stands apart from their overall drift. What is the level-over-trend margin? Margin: 0.73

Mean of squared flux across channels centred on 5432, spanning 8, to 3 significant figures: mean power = 0.454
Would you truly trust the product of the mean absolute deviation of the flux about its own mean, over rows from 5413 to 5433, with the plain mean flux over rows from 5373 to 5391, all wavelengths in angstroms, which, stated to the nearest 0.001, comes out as 0.020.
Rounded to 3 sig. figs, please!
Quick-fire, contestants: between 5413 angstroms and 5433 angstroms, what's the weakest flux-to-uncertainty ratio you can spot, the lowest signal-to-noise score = 24.9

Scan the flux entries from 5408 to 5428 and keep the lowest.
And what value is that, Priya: 0.656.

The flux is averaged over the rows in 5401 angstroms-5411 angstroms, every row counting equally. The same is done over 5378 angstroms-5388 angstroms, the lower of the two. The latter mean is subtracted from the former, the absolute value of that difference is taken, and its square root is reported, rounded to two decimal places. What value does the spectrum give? 0.10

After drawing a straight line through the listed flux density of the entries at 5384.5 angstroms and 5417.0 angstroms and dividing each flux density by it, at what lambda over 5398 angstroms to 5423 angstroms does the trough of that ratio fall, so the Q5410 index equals 5404.5 angstroms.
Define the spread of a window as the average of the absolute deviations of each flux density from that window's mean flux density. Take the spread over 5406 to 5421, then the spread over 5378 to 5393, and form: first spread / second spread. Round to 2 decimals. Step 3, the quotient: 0.55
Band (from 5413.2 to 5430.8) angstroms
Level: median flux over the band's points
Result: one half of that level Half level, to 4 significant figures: 0.3530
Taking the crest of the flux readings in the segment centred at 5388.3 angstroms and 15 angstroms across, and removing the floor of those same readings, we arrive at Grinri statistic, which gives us 0.072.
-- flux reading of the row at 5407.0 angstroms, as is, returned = 0.709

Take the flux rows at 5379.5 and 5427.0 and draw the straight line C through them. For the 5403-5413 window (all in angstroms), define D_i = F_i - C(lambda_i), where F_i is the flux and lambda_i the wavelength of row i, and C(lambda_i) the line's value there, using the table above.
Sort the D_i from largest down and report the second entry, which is 0.018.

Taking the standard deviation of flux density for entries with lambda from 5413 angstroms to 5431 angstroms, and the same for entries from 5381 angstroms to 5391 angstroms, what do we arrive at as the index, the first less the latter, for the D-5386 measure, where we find 0.016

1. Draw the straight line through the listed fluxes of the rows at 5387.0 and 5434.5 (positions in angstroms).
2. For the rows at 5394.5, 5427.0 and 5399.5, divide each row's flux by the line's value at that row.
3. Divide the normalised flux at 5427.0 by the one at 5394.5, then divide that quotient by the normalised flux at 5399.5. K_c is 0.81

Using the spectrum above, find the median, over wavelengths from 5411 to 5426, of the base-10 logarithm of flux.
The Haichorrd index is -0.143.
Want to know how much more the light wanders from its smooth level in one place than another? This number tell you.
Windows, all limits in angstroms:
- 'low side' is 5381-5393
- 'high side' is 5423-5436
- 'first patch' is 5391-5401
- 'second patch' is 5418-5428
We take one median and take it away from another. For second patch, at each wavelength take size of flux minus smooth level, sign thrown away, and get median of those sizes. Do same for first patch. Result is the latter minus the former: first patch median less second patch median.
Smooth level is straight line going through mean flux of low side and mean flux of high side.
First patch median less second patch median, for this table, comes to 0.013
